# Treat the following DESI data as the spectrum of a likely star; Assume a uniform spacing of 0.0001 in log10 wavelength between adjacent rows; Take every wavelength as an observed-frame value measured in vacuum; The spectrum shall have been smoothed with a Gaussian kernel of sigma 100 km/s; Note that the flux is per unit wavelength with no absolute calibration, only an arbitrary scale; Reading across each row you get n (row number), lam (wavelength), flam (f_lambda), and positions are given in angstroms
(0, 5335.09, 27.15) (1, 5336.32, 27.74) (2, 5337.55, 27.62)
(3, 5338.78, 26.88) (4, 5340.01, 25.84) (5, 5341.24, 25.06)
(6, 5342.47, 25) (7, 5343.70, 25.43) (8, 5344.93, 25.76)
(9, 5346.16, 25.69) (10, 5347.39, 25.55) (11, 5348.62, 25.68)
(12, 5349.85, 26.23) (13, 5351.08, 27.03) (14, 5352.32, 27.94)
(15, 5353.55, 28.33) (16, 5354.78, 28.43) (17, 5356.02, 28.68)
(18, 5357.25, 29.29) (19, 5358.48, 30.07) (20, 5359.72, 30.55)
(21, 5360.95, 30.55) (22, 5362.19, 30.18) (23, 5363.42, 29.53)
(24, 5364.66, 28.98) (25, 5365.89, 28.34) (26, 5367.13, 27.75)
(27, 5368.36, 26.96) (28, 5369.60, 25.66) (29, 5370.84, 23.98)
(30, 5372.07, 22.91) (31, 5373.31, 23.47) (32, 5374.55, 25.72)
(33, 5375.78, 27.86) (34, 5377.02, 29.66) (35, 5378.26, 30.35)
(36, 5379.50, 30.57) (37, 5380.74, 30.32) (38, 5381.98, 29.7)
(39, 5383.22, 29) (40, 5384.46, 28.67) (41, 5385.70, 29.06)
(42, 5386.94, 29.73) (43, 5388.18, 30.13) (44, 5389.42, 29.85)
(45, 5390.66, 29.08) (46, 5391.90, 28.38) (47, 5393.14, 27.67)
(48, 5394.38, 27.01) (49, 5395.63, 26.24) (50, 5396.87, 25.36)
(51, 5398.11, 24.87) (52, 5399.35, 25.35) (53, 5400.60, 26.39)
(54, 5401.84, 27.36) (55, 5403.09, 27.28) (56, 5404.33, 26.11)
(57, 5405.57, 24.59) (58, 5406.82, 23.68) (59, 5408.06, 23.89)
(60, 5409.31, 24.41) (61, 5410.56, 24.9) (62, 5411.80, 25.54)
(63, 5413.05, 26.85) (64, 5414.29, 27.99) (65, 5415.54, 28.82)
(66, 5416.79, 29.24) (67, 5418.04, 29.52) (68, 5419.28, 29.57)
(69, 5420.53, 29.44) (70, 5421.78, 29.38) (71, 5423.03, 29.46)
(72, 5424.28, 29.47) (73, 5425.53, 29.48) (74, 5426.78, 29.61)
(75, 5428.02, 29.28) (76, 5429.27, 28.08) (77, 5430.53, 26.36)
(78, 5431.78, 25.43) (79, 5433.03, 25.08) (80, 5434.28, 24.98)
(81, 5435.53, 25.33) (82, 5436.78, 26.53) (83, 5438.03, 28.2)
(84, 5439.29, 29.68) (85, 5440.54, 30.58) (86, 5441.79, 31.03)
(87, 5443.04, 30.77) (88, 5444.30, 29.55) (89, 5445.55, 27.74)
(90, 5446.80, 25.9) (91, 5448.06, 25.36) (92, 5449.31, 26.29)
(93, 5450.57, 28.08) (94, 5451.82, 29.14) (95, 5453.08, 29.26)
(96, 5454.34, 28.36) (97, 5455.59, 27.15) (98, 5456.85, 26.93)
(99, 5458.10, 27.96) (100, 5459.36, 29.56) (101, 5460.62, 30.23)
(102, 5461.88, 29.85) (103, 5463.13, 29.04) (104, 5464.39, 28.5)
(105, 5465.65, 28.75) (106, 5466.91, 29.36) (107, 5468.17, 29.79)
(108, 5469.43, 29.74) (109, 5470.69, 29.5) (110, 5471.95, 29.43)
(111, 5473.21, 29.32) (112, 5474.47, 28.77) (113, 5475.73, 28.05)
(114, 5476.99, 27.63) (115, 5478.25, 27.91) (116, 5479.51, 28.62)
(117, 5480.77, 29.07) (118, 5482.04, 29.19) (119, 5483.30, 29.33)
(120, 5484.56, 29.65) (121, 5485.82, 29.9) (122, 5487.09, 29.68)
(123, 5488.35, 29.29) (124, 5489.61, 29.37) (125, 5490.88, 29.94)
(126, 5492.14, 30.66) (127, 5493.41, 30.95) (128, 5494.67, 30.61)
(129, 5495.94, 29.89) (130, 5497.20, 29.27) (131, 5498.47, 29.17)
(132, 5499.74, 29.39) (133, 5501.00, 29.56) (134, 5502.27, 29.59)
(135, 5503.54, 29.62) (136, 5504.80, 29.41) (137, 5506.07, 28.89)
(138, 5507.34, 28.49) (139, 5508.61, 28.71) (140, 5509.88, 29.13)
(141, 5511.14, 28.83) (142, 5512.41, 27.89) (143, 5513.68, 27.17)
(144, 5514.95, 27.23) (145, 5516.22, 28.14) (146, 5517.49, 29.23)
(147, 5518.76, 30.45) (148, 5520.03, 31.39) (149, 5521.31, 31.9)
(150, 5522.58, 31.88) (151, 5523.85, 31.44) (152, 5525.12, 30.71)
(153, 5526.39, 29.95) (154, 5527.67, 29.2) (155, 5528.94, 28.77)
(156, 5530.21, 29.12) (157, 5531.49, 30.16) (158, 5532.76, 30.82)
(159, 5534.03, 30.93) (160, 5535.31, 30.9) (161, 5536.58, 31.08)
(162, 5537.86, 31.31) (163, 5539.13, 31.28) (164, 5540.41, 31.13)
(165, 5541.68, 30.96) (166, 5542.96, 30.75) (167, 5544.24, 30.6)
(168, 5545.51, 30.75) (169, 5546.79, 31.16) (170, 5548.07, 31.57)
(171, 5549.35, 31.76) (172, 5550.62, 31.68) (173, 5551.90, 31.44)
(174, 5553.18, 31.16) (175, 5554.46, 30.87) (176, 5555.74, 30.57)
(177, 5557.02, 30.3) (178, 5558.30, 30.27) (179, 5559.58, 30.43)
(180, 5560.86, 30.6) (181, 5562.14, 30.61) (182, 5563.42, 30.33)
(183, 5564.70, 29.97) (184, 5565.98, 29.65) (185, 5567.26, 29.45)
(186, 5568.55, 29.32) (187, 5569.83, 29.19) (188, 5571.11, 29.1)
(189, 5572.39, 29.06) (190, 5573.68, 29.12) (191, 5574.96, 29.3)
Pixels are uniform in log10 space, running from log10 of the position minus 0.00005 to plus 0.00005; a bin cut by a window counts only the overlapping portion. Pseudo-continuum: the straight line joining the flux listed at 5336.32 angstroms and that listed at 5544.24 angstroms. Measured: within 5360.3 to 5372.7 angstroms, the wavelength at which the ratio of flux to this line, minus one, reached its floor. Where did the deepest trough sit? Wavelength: 5372.07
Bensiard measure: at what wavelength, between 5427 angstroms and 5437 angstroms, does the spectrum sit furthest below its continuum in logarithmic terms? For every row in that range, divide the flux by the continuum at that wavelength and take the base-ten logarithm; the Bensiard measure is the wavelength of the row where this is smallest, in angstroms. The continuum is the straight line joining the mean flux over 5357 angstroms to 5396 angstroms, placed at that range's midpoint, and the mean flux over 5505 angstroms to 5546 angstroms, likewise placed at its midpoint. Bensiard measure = 5434.28 angstroms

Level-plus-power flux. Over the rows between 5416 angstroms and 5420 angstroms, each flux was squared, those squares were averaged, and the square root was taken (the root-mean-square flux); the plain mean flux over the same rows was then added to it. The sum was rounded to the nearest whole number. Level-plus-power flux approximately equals 59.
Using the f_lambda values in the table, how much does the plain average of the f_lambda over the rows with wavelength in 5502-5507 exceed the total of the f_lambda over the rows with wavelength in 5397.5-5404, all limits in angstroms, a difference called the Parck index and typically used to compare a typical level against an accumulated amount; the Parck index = -102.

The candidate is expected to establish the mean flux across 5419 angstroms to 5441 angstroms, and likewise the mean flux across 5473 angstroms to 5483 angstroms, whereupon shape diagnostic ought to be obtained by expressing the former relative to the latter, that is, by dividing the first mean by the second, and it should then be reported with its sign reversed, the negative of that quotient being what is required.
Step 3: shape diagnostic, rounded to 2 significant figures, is -0.98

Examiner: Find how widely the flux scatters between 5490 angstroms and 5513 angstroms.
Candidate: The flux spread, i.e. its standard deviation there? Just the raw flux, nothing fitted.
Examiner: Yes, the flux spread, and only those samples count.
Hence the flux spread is 0.8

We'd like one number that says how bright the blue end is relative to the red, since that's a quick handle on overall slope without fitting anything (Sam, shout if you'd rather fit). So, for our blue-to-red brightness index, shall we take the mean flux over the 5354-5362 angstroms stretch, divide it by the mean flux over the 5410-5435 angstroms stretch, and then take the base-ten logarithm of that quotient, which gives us 0.03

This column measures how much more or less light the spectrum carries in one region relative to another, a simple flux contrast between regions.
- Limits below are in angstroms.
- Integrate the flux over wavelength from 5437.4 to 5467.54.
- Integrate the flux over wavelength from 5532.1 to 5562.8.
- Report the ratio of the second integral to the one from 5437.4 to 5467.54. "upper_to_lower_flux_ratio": 1.10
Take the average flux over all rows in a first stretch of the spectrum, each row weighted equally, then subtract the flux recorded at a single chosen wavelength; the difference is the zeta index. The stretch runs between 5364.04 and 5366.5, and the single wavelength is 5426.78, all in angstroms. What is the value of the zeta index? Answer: -1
